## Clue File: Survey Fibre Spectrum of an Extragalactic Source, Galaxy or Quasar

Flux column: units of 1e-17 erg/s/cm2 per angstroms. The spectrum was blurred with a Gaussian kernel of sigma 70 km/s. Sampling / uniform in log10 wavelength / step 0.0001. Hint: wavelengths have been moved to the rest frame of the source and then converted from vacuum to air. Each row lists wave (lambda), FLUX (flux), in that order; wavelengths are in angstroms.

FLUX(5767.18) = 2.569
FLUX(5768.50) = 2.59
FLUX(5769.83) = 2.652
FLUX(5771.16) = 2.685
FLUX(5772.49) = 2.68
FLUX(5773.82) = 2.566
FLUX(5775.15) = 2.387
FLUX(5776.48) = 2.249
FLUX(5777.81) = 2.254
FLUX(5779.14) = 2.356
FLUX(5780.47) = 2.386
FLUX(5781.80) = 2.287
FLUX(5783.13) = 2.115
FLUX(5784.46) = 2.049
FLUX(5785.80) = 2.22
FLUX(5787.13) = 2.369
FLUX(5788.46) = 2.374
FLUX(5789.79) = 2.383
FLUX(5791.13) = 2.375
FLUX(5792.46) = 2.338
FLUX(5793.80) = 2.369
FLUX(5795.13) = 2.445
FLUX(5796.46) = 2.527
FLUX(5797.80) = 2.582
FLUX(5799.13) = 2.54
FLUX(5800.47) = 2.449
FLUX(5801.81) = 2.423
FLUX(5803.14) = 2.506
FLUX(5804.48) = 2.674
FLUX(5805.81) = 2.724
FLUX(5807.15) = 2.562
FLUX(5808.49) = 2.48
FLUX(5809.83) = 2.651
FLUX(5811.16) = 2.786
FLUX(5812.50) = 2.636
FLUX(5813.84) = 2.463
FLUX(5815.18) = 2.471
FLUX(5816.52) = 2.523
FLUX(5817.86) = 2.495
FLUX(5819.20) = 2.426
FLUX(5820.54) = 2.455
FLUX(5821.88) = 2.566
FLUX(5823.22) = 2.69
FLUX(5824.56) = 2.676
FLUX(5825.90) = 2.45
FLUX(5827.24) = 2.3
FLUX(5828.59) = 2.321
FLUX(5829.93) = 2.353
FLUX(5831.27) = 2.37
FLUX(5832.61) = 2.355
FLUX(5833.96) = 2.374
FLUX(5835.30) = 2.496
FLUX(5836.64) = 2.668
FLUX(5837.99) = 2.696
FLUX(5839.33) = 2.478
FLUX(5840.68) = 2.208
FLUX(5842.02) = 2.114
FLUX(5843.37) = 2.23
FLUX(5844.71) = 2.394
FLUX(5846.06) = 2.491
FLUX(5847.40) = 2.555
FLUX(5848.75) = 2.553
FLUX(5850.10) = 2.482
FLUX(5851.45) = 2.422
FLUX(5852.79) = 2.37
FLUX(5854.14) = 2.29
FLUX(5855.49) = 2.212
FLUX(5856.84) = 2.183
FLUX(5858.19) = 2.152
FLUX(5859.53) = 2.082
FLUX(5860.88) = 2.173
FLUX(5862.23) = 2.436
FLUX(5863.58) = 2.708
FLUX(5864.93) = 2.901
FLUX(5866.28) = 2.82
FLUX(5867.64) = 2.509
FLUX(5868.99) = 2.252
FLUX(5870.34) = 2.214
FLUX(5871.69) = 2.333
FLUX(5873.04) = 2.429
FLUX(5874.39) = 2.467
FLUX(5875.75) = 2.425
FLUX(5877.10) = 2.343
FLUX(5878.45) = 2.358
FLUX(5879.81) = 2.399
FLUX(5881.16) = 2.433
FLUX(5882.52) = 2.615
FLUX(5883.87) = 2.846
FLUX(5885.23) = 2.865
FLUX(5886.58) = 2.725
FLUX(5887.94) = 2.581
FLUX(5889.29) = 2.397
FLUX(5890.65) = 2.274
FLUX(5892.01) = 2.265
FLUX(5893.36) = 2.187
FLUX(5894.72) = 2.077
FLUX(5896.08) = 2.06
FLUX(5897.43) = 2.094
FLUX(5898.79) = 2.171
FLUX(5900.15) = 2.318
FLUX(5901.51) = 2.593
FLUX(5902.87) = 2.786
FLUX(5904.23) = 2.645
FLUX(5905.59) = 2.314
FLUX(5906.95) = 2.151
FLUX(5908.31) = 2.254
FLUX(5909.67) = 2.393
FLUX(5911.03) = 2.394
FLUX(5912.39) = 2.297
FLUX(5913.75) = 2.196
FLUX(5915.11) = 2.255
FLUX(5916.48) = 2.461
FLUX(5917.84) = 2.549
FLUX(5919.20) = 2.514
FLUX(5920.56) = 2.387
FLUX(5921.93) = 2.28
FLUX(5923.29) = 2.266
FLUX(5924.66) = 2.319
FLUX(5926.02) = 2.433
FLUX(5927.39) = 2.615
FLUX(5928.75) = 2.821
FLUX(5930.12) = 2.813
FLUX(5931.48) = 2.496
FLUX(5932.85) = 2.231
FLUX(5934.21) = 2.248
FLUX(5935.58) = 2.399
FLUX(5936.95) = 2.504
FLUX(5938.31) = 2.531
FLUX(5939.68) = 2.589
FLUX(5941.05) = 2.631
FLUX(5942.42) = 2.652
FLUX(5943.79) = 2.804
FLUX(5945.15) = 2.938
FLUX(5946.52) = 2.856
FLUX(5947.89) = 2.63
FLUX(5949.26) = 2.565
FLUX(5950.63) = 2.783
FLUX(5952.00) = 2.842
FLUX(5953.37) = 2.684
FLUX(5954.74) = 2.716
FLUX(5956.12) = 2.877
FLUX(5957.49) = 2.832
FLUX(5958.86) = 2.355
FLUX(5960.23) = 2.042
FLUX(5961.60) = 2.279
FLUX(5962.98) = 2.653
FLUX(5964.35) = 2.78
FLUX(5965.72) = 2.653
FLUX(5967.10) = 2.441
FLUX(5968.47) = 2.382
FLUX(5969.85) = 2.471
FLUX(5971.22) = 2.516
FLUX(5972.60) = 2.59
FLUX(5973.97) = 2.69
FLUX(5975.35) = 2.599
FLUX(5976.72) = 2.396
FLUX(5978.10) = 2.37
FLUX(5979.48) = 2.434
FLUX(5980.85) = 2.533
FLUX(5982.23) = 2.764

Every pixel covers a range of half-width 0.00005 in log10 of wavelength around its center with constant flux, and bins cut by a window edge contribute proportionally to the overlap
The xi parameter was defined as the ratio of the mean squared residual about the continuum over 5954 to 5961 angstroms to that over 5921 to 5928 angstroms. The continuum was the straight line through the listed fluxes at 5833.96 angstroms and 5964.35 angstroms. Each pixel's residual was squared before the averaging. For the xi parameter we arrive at 1.6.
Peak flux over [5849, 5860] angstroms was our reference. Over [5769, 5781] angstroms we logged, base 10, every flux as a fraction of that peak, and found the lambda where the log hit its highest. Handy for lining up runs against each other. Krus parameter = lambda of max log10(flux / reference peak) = 5771.16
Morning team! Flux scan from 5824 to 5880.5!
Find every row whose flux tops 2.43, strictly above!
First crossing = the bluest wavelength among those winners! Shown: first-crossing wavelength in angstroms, 5824.56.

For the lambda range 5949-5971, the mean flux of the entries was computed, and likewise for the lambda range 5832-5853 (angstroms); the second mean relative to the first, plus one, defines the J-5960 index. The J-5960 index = 1.94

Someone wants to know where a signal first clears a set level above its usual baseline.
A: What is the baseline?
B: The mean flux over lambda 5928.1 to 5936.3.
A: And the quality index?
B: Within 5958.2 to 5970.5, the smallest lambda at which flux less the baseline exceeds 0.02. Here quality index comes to 5962.98 angstroms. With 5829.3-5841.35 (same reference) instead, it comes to 5836.64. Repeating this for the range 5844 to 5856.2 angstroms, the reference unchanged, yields 5847.40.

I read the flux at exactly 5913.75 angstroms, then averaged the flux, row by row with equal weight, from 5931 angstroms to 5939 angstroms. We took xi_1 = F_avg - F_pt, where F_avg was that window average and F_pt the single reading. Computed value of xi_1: 0.2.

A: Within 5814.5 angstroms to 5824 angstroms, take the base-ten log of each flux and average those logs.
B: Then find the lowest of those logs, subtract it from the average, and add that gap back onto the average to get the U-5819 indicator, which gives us 0.42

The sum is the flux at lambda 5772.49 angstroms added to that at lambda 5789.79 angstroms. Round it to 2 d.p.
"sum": 5.06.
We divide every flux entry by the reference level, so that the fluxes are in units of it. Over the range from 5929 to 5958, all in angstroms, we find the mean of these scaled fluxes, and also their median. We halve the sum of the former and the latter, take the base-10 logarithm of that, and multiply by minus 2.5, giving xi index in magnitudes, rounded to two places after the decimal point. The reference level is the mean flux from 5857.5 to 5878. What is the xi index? -0.10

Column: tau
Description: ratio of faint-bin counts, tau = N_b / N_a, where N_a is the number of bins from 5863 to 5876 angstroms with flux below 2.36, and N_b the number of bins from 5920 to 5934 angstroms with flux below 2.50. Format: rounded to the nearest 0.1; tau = 2.3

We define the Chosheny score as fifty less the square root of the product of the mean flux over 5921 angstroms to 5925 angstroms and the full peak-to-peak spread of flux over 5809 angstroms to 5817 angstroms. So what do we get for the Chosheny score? 49.1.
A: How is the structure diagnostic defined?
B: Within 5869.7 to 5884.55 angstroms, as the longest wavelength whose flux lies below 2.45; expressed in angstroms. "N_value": 5881.16 angstroms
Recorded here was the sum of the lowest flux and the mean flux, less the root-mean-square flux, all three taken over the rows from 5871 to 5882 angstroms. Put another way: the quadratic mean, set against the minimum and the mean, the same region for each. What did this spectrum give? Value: 2.3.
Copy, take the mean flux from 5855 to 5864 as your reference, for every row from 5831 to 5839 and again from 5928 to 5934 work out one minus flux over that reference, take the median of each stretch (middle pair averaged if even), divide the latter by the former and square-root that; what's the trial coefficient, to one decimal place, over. 1.5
